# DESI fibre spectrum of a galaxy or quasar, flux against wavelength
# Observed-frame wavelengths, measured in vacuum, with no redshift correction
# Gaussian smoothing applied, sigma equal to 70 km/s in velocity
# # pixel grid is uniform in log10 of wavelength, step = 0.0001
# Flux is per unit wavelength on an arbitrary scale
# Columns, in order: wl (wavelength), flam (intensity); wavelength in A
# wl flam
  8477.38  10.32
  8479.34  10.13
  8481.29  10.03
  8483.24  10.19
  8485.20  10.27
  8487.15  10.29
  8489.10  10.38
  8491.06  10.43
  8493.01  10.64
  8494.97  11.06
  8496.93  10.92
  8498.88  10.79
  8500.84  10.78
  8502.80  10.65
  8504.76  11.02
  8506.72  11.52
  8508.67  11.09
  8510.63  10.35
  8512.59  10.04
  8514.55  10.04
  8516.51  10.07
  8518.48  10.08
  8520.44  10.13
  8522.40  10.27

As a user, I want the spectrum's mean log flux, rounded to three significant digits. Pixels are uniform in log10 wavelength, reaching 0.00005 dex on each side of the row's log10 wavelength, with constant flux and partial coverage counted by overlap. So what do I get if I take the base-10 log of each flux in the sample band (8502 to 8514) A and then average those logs 1.03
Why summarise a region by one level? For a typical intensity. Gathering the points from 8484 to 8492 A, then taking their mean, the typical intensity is 10.3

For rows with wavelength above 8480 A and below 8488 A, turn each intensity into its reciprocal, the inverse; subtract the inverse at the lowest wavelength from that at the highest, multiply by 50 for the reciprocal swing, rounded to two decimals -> -0.13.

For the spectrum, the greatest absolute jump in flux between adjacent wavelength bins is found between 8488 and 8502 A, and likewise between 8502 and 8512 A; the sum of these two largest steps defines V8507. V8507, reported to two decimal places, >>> 1.16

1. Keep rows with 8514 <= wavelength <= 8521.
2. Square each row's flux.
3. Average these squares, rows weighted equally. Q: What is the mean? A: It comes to 102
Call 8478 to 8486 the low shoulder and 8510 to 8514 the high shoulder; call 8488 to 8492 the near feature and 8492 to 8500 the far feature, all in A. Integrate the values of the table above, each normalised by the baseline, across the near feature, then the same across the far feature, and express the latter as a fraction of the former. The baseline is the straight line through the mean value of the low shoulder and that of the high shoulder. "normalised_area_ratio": 2.1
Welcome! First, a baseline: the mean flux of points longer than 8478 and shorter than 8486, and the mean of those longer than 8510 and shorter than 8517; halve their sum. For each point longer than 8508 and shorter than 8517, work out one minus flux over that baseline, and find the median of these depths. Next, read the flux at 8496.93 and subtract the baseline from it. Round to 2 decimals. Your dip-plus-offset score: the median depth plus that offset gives 0.79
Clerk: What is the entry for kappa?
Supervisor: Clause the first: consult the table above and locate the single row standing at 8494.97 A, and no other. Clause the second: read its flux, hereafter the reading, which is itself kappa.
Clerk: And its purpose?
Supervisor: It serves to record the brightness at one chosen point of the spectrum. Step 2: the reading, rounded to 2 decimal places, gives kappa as 11.06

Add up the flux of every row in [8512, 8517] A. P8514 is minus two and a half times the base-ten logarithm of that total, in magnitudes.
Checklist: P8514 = -3.70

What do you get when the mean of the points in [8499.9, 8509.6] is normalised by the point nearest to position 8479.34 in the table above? 1.09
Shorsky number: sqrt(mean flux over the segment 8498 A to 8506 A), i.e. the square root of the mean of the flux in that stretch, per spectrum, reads 3.29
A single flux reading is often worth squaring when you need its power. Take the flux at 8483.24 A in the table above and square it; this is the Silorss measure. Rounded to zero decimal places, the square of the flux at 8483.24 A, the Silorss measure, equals 104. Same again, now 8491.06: 109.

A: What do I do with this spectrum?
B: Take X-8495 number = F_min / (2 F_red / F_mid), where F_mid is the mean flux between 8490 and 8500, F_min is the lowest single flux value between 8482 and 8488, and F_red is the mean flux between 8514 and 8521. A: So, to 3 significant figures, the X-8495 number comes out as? 5.44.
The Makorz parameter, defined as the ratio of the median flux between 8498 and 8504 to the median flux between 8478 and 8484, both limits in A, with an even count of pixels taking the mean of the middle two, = 1.06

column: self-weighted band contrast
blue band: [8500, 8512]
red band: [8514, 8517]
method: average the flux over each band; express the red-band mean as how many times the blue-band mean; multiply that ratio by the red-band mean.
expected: 9.3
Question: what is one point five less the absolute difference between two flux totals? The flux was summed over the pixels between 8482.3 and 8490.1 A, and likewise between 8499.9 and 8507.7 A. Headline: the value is -1.3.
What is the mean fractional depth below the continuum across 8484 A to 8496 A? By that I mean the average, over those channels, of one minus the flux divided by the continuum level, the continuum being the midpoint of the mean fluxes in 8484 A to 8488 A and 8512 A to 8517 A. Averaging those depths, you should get -0.03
